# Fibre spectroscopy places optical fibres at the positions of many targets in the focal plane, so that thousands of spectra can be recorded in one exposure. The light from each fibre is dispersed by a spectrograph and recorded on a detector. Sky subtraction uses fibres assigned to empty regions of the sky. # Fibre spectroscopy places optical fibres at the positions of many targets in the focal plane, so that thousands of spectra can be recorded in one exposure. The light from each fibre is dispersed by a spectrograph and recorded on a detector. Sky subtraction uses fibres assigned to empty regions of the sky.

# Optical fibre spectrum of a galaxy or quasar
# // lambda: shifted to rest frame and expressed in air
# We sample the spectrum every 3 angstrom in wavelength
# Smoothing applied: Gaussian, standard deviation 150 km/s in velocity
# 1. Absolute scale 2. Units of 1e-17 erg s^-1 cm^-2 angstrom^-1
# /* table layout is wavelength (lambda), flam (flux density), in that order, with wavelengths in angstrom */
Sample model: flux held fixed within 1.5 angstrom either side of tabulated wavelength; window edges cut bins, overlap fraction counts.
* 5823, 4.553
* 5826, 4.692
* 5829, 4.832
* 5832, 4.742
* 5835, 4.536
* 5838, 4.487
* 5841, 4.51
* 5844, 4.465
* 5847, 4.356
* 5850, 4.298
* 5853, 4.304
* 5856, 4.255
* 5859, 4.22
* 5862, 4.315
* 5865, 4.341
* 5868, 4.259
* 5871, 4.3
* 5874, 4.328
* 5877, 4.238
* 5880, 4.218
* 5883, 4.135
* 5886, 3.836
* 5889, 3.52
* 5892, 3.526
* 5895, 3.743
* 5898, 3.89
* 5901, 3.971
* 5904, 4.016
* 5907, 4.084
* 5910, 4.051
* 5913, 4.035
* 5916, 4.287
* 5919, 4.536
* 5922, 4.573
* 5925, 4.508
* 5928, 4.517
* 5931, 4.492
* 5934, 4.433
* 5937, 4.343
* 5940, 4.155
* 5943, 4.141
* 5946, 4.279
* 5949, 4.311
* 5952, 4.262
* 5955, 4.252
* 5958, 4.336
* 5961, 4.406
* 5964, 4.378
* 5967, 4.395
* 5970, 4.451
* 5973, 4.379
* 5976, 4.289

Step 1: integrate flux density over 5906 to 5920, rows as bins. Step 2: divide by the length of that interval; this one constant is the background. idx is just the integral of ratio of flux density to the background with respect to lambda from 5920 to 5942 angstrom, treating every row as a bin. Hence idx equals 23.2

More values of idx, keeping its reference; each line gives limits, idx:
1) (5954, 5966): 12.5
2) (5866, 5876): 10.2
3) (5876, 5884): 8.0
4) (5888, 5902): 12.5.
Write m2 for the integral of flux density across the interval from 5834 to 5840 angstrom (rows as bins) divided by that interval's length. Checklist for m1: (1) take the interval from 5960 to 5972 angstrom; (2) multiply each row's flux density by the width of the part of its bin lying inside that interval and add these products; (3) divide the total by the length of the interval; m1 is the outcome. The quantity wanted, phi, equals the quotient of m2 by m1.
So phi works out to 1.02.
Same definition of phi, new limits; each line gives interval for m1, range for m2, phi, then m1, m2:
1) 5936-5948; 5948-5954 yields 1.01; 4.2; 4.28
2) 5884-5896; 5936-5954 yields 1.16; 3.7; 4.25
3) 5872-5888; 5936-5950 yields 1.03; 4.1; 4.24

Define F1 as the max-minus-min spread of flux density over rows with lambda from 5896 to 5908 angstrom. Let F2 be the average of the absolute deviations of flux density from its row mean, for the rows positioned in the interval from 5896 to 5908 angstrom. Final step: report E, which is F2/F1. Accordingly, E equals 0.308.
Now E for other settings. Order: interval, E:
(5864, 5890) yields 0.245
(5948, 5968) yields 0.330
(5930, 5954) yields 0.264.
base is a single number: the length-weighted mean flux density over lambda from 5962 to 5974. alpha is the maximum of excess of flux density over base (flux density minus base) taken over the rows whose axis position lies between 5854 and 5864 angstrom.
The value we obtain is -0.09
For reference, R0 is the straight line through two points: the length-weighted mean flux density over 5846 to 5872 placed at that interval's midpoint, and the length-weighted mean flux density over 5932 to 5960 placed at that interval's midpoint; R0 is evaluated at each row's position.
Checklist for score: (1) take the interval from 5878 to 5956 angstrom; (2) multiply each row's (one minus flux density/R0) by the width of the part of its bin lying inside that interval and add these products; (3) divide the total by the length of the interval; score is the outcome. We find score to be 0.03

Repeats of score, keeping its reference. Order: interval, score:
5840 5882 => 0.00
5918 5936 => -0.05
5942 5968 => -0.01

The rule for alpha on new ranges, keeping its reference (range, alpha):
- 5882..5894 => -0.27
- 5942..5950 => -0.09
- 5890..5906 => -0.39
